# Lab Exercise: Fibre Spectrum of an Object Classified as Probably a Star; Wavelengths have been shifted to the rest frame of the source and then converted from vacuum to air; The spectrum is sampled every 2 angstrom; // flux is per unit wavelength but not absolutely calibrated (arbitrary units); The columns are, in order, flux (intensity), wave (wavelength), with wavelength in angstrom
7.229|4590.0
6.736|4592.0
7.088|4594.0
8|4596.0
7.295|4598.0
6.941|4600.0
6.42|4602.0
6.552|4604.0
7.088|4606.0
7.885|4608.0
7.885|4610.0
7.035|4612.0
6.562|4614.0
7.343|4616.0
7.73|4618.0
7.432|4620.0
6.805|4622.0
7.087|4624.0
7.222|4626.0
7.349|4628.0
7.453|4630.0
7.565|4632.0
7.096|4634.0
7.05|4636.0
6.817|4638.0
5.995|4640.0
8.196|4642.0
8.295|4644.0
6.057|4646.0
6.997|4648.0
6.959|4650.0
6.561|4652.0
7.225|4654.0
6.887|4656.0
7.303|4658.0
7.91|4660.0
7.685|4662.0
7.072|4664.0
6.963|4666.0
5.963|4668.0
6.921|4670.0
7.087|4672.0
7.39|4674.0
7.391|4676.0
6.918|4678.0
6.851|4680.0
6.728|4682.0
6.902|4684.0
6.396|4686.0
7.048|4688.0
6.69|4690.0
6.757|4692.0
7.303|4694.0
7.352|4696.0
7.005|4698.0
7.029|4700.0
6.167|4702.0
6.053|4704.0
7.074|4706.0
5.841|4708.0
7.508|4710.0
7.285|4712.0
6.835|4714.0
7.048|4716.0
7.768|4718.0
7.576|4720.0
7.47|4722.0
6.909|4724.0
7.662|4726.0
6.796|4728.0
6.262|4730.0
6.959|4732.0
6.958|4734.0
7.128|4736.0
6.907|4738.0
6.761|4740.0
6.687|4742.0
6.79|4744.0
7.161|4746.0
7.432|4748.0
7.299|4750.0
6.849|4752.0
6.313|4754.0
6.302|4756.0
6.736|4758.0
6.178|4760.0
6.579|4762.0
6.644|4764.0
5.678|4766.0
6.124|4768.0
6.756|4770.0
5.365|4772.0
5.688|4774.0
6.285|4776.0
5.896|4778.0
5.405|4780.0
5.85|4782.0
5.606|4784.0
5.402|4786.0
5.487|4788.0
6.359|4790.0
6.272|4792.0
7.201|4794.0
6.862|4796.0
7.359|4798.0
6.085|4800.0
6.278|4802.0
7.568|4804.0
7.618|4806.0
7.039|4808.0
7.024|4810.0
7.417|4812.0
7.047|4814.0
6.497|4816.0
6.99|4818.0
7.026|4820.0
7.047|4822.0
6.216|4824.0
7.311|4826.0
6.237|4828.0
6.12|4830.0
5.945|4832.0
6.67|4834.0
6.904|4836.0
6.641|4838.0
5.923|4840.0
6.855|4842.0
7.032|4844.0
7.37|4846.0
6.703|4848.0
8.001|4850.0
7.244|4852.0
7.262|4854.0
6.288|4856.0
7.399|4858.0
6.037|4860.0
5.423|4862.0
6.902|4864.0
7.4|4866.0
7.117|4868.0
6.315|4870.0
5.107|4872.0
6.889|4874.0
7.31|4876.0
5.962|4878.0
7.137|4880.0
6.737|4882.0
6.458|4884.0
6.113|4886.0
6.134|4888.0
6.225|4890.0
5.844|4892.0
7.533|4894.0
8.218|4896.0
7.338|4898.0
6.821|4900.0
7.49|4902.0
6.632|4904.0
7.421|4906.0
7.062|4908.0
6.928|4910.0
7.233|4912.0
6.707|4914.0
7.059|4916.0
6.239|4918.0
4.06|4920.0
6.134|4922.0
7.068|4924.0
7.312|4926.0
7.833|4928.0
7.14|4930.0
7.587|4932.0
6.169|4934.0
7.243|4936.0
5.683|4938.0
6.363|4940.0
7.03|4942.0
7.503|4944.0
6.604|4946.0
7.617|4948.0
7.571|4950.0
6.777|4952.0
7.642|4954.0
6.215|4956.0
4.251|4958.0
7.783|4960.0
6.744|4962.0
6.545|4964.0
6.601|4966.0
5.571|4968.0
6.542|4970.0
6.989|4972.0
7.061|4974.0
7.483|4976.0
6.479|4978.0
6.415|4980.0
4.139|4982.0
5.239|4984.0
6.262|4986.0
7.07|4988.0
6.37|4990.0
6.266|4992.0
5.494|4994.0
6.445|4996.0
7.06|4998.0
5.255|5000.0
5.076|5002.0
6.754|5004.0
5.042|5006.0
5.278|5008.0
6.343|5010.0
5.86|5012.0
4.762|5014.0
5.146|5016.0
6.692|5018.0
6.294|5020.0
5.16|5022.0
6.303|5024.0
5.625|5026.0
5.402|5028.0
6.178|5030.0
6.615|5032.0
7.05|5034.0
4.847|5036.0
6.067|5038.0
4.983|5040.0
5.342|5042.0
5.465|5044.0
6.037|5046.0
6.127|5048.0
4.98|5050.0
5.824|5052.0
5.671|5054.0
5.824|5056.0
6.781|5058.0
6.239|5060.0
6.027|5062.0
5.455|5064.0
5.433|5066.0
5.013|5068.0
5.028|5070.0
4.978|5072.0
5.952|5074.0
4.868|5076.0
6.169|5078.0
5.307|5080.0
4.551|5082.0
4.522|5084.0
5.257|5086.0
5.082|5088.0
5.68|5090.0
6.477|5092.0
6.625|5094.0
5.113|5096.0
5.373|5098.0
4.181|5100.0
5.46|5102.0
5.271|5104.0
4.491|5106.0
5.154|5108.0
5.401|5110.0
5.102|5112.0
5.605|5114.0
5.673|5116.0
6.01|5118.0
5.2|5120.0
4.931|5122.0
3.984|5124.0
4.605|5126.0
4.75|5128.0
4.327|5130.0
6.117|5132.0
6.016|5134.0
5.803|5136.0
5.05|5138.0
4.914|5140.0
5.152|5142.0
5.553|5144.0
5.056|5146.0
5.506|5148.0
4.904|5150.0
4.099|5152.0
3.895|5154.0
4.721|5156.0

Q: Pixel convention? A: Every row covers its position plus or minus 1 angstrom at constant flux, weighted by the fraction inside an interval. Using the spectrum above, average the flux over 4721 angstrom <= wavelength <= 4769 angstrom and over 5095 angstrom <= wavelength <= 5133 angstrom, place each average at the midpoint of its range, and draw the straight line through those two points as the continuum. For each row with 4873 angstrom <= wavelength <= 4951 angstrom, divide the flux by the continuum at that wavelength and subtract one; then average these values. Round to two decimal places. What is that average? 0.14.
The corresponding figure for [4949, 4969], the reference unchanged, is 0.13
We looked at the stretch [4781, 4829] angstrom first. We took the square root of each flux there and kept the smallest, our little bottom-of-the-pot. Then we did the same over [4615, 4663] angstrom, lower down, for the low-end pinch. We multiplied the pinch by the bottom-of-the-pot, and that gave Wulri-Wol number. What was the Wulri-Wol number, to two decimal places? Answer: 5.69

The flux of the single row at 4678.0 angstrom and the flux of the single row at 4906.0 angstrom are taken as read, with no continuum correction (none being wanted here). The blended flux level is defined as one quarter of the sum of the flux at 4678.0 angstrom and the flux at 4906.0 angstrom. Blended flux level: 3.6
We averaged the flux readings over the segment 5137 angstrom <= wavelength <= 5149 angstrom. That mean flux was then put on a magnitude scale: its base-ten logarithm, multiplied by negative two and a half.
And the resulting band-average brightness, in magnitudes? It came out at -1.79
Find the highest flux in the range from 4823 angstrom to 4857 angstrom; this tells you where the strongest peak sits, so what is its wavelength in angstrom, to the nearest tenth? 4850.0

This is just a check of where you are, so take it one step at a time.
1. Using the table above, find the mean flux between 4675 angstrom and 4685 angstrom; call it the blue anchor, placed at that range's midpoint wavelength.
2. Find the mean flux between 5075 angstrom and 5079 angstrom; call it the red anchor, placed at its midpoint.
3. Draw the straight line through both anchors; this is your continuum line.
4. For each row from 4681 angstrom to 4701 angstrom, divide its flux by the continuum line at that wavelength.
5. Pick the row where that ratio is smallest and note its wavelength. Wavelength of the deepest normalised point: 4686.0 angstrom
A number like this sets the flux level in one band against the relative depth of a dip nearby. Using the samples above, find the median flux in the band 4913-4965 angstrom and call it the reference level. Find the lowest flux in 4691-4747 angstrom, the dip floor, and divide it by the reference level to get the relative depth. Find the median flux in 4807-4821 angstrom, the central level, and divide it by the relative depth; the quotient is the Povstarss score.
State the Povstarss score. 8.3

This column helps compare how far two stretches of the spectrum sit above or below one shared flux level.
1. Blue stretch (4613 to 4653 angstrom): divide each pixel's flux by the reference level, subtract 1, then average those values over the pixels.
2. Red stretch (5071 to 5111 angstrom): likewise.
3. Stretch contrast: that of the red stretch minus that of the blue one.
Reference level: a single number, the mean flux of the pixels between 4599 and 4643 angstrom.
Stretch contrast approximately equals -0.26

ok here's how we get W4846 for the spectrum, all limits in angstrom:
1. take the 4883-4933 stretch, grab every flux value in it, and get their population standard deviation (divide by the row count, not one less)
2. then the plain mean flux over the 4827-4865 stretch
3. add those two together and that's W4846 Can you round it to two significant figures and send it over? 7.5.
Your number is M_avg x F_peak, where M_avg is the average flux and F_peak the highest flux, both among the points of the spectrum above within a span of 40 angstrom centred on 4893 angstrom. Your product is 56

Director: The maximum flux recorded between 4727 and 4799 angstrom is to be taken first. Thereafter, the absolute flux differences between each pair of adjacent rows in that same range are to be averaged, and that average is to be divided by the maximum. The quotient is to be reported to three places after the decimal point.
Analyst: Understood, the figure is 0.054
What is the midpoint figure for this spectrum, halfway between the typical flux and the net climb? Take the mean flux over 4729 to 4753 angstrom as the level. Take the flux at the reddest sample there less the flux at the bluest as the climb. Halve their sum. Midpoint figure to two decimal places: 3.76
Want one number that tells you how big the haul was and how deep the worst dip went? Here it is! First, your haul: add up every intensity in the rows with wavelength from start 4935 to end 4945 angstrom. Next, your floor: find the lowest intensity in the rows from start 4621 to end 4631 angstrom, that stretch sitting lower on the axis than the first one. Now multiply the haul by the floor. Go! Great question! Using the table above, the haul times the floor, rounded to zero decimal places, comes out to 230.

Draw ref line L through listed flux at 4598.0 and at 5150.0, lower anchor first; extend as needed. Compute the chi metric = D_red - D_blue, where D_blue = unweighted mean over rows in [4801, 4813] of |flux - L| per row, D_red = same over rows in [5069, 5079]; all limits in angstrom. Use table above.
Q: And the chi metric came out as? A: -0.31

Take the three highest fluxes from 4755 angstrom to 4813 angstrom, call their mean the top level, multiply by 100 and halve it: 377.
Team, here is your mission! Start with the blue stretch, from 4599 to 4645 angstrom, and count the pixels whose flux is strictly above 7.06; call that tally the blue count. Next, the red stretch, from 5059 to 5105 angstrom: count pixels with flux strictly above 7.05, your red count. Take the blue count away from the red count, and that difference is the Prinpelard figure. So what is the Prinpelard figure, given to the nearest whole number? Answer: -14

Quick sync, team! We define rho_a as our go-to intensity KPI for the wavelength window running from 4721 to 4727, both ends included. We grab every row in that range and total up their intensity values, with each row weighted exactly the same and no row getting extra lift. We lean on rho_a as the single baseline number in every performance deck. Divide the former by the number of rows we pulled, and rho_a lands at 7.3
